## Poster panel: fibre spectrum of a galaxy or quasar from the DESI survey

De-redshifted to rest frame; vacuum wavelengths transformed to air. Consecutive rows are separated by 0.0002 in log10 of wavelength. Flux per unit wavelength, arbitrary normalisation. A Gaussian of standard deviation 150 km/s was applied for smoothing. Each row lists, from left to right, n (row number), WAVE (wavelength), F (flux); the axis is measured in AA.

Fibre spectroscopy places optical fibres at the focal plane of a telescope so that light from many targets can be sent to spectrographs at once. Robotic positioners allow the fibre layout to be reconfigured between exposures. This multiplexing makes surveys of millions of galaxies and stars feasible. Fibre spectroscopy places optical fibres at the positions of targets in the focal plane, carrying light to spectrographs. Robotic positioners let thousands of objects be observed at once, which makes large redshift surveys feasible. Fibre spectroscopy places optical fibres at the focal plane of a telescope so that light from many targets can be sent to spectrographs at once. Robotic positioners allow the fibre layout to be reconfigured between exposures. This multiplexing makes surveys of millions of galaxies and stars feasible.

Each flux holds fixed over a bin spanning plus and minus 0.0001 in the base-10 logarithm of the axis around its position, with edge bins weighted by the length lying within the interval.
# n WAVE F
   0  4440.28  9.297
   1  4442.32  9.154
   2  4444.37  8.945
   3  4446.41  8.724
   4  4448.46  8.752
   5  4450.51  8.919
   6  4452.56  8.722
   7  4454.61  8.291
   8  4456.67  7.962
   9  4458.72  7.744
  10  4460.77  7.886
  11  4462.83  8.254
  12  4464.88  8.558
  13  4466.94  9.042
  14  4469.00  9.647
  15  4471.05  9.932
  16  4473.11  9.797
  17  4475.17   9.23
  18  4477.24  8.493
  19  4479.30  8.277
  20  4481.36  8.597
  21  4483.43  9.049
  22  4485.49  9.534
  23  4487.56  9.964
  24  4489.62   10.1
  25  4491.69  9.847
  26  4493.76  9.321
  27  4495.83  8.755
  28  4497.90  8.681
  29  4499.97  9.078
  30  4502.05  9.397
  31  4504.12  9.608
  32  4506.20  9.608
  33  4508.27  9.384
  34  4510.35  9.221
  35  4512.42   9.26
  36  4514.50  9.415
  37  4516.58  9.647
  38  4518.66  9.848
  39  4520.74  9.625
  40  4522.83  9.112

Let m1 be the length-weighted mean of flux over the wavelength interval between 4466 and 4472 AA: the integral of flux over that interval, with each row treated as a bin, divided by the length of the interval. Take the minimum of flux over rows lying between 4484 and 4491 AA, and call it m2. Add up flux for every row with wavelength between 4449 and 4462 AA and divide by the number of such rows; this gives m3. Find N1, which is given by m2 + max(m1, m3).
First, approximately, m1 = 9.55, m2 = 9.534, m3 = 8.3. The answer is 19.1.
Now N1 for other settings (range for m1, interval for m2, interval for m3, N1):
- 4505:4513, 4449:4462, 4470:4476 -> 17.4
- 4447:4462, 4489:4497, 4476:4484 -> 17.4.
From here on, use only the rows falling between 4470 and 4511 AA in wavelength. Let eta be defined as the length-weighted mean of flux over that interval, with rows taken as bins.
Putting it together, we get 9.29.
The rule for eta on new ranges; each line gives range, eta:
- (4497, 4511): 9.29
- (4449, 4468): 8.38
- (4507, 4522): 9.48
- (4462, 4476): 9.23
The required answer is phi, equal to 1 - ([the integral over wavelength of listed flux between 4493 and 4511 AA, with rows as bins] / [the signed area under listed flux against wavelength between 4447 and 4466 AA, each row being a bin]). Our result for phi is -0.05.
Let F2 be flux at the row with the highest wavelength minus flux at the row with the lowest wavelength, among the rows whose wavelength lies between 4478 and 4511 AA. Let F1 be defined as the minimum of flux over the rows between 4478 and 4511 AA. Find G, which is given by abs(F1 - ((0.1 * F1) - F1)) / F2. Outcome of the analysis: 17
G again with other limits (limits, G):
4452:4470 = 16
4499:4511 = 121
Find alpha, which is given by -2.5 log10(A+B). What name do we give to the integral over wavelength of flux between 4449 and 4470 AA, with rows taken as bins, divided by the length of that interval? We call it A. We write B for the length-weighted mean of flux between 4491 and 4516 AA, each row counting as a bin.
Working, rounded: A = 8.50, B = 9.3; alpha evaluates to -3.13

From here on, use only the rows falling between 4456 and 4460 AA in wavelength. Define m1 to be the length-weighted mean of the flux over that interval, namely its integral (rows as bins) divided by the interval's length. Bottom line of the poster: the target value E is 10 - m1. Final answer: 2.1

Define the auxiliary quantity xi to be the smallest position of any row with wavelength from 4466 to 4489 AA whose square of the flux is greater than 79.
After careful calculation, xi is 4466.94 AA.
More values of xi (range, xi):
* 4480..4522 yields 4483.43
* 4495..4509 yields 4499.97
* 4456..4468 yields 4466.94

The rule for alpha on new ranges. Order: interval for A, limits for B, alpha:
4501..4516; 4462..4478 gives -3.17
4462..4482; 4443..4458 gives -3.11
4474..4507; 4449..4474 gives -3.13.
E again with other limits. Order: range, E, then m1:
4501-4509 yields 0.5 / 9.50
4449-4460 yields 1.7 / 8.33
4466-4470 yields 0.7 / 9.34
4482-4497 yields 0.5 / 9.48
